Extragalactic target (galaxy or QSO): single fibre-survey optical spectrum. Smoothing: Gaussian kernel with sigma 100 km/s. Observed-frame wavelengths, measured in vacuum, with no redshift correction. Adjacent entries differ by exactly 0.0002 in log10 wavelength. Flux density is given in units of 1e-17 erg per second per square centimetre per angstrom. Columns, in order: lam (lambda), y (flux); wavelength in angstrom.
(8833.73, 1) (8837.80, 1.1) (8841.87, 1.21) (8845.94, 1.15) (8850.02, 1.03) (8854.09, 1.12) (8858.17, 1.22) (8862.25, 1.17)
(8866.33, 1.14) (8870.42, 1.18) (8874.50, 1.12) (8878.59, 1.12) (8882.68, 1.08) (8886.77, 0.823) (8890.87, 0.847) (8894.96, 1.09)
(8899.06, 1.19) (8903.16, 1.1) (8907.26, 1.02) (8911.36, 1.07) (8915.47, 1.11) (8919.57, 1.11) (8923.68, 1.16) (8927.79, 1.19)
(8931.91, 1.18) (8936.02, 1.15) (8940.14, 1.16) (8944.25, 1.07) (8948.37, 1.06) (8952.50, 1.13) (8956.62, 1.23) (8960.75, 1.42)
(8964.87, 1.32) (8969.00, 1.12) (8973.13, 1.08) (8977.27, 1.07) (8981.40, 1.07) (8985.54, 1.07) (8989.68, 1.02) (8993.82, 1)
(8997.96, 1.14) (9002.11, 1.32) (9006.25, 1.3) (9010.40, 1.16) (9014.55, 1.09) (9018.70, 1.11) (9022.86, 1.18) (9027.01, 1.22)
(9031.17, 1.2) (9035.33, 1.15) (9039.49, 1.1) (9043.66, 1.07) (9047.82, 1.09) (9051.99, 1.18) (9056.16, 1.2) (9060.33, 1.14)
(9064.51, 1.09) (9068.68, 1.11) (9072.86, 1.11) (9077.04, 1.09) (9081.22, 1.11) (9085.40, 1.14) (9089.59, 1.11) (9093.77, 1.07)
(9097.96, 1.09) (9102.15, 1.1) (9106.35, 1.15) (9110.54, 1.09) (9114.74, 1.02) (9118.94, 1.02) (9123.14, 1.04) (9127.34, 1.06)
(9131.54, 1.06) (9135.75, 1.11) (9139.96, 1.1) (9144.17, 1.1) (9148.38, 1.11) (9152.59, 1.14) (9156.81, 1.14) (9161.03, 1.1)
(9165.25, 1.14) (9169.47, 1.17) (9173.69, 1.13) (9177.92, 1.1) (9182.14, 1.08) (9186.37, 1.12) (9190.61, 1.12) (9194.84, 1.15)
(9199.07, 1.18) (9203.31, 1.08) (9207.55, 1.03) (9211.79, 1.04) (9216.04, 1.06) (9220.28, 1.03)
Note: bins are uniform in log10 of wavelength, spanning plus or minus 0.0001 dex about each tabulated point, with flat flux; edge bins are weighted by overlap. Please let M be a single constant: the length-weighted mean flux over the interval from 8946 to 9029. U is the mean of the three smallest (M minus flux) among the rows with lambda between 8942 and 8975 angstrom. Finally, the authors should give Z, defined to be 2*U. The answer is -0.34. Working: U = -0.17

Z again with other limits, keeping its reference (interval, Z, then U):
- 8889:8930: -0.05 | -0.02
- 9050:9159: -0.04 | -0.02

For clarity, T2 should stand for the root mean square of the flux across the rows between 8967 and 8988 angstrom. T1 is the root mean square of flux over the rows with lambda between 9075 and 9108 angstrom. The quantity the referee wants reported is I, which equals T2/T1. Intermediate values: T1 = 1.108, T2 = 1.08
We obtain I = 0.98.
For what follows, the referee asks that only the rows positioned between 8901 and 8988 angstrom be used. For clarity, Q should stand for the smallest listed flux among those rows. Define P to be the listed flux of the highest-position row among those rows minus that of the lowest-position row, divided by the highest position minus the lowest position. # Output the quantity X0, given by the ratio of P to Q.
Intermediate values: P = -0.0004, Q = 1.02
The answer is -0.0004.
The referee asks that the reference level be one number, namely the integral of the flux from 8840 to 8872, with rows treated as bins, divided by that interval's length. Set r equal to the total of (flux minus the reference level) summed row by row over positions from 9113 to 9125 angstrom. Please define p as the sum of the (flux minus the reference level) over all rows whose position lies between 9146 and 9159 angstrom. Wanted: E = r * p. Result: 0.025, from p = -0.07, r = -0.38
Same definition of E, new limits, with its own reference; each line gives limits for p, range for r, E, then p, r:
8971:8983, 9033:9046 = 0.032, -0.24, -0.14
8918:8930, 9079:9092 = 0.000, 0.00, -0.10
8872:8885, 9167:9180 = 0.007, -0.14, -0.06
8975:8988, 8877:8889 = 0.106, -0.25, -0.43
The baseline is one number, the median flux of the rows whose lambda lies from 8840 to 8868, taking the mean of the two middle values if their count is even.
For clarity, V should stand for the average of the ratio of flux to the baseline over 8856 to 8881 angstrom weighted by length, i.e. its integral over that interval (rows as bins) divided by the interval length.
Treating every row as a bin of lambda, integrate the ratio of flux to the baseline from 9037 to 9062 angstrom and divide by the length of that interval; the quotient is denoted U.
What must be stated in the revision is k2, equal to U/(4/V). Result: 0.247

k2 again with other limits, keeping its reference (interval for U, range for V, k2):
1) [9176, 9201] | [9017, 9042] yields 0.246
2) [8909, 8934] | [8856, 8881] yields 0.248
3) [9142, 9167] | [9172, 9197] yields 0.237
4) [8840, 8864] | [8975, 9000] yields 0.231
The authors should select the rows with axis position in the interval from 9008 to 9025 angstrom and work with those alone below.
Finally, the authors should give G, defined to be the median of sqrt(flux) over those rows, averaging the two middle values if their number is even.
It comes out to 1.07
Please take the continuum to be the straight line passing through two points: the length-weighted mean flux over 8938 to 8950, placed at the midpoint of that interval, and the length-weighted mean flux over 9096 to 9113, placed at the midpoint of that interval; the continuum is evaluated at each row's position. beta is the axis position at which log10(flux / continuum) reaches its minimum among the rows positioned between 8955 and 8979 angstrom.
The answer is 8977.27 angstrom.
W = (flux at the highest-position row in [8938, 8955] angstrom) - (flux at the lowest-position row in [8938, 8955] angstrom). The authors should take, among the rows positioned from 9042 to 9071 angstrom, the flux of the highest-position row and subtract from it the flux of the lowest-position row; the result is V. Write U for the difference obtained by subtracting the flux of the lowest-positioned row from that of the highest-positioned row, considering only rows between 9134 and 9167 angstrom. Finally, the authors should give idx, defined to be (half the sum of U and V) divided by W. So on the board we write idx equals -1.2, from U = 0.03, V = 0.04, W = -0.03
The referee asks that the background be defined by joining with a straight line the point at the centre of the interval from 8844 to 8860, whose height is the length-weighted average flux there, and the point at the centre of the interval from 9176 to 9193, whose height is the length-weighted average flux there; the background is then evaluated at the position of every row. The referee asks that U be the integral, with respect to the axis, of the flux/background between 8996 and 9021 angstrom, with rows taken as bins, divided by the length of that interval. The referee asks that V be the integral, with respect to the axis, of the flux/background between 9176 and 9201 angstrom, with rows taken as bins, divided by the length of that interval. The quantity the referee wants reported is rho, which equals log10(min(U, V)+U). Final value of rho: 0.318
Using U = 1.06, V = 1.02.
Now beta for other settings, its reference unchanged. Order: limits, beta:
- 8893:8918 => 8907.26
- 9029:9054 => 9043.66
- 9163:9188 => 9182.14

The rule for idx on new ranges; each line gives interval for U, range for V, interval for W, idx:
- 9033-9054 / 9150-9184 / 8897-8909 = 0.1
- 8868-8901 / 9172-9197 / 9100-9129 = -0.4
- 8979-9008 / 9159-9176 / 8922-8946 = -1.4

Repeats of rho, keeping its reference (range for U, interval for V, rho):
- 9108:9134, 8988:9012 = 0.277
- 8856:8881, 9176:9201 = 0.310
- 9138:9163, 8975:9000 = 0.291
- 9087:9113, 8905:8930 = 0.296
